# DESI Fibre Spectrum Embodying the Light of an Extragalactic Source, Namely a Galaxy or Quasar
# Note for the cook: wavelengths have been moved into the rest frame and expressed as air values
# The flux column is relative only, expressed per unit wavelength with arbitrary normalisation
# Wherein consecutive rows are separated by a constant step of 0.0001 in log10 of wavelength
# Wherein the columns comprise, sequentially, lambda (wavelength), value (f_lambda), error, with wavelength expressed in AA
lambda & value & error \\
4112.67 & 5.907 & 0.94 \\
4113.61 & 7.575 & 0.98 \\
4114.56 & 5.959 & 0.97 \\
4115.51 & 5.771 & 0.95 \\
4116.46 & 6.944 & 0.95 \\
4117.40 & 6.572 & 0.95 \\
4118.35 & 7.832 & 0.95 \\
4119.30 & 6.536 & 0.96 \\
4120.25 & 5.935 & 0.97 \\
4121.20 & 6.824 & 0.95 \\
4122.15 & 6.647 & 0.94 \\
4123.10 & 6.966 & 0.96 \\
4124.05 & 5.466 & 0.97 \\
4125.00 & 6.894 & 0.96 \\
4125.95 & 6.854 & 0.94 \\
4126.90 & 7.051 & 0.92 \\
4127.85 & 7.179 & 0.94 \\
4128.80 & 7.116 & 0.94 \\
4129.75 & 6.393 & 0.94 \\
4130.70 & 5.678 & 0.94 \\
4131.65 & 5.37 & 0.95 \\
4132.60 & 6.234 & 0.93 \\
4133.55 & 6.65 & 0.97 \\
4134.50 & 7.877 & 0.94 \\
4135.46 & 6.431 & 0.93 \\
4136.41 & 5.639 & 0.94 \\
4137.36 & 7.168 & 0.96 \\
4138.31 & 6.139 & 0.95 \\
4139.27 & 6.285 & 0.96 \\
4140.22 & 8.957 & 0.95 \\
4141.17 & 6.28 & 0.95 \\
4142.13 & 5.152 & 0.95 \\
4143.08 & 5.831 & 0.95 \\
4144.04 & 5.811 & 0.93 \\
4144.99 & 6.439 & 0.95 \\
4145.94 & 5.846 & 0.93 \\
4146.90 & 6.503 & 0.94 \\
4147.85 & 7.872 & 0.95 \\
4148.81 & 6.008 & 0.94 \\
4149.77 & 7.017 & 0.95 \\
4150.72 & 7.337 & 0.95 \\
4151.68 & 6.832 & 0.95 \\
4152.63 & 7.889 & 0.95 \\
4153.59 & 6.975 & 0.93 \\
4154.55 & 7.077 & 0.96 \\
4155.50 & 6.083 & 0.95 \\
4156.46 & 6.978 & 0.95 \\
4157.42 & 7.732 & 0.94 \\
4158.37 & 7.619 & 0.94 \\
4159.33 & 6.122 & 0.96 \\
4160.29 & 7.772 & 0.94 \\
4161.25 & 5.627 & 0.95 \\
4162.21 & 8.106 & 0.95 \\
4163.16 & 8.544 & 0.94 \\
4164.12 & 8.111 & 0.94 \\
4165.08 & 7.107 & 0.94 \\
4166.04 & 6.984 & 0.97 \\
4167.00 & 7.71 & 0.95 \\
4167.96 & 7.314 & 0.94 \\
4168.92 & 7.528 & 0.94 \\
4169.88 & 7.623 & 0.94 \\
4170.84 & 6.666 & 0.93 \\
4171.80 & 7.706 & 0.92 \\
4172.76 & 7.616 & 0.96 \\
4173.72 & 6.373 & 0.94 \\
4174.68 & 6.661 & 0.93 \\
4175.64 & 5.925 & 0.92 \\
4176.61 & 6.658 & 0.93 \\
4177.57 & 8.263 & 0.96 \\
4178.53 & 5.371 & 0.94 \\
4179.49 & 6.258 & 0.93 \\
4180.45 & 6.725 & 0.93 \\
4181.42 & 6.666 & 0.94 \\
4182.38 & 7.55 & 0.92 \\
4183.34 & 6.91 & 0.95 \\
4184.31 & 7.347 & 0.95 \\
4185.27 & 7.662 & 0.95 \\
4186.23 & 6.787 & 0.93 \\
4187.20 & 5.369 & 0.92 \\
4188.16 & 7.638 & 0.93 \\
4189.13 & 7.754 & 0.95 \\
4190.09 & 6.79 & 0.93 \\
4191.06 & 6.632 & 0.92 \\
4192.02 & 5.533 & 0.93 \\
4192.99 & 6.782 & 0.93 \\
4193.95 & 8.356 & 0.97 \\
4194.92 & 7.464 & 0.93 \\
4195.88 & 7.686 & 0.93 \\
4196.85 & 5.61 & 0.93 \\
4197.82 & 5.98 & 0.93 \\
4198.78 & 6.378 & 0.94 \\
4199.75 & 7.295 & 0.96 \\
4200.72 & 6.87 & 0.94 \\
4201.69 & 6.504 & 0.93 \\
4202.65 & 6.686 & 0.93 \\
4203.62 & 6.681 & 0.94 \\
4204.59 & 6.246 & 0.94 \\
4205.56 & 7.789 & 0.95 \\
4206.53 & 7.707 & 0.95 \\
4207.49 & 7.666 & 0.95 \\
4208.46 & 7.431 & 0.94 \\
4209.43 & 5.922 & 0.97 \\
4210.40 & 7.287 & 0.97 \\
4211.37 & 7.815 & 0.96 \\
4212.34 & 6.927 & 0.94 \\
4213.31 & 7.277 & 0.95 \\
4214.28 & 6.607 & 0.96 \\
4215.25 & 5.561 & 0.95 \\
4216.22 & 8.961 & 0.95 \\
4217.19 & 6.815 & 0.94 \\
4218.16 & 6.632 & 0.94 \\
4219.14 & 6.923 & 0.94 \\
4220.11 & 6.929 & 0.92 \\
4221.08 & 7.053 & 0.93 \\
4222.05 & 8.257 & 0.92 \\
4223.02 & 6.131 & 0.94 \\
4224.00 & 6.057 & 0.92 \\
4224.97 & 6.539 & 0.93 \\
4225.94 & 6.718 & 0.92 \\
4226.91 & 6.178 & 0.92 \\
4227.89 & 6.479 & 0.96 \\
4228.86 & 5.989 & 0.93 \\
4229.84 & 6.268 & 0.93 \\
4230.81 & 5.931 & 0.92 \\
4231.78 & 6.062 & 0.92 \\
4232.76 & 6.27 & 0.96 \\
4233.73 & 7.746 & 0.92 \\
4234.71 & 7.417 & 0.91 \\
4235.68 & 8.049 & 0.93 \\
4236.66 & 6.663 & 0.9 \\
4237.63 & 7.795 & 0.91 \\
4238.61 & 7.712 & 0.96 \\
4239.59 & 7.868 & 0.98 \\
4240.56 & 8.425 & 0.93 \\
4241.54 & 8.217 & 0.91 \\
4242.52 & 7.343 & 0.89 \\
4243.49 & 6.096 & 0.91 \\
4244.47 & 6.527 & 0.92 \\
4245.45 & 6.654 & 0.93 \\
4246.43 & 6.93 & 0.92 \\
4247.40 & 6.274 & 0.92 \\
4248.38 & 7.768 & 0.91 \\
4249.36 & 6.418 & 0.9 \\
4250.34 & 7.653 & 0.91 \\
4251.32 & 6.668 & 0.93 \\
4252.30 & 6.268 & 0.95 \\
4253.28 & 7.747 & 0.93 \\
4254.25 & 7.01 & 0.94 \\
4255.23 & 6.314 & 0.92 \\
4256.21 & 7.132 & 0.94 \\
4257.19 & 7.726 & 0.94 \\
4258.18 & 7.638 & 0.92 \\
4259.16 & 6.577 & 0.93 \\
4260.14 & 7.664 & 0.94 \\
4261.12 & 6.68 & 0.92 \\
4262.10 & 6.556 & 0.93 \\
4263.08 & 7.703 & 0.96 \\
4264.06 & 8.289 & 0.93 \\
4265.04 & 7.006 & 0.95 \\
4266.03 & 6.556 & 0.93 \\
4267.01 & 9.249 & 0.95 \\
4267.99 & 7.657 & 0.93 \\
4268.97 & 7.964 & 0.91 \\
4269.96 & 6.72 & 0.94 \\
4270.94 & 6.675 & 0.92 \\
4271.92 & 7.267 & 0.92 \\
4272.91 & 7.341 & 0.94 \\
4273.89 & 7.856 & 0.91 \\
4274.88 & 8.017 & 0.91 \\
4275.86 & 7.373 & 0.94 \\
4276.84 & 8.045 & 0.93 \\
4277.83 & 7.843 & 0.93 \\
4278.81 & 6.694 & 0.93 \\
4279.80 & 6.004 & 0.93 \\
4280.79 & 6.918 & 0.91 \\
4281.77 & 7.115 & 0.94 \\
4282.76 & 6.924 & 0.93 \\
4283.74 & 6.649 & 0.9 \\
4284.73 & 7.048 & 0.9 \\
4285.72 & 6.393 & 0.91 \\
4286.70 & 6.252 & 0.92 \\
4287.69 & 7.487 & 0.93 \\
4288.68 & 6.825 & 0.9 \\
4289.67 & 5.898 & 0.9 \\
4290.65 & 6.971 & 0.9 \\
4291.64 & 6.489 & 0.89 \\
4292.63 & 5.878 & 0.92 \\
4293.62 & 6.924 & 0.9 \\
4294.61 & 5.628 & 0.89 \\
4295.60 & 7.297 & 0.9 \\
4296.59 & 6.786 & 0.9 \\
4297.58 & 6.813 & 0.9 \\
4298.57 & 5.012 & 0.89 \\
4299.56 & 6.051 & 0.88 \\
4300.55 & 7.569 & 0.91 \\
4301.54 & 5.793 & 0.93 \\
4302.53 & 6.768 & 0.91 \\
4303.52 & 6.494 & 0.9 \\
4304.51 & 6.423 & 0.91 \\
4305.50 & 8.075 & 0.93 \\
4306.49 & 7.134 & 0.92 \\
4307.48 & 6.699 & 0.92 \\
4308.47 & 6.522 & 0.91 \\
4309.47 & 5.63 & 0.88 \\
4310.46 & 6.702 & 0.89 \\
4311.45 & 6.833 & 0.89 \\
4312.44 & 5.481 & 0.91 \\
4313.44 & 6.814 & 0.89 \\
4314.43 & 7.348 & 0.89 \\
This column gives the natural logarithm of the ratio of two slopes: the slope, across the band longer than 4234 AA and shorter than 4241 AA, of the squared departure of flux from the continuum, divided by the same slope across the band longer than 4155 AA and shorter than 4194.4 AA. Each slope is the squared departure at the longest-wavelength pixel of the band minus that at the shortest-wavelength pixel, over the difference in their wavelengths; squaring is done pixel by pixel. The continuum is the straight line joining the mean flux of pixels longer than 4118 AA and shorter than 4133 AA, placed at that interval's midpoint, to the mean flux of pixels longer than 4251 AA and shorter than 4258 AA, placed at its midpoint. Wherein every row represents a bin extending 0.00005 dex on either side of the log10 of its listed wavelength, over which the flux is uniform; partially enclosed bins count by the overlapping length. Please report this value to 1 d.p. 1.8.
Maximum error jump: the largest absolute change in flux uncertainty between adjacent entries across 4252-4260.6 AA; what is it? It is 0.020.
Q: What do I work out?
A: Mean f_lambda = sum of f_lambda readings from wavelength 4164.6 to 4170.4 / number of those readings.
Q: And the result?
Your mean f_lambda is 7.4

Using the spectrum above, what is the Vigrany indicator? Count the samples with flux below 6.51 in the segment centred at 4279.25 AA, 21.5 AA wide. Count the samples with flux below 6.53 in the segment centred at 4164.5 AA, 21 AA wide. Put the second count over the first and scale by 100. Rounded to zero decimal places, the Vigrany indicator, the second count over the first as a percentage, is 100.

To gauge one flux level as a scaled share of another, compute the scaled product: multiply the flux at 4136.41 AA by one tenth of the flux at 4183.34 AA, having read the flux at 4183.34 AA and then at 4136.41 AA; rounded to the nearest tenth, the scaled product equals 3.9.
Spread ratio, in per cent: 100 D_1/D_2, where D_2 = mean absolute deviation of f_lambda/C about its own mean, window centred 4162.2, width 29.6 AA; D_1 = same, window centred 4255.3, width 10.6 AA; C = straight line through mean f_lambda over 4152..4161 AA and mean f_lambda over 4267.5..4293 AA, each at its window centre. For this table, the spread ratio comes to 86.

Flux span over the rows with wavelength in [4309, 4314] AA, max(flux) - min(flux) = 1.4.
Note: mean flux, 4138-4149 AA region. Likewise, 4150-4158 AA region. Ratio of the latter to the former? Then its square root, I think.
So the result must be 1.05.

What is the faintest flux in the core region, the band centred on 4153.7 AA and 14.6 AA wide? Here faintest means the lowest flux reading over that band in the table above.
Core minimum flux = 6.008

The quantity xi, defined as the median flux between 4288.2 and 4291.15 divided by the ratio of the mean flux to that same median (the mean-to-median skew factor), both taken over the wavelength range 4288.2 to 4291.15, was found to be 7.1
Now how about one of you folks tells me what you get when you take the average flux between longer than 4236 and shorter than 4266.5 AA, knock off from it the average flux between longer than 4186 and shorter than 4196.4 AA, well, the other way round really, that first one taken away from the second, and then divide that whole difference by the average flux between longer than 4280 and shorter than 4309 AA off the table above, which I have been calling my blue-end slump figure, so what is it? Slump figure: -0.03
